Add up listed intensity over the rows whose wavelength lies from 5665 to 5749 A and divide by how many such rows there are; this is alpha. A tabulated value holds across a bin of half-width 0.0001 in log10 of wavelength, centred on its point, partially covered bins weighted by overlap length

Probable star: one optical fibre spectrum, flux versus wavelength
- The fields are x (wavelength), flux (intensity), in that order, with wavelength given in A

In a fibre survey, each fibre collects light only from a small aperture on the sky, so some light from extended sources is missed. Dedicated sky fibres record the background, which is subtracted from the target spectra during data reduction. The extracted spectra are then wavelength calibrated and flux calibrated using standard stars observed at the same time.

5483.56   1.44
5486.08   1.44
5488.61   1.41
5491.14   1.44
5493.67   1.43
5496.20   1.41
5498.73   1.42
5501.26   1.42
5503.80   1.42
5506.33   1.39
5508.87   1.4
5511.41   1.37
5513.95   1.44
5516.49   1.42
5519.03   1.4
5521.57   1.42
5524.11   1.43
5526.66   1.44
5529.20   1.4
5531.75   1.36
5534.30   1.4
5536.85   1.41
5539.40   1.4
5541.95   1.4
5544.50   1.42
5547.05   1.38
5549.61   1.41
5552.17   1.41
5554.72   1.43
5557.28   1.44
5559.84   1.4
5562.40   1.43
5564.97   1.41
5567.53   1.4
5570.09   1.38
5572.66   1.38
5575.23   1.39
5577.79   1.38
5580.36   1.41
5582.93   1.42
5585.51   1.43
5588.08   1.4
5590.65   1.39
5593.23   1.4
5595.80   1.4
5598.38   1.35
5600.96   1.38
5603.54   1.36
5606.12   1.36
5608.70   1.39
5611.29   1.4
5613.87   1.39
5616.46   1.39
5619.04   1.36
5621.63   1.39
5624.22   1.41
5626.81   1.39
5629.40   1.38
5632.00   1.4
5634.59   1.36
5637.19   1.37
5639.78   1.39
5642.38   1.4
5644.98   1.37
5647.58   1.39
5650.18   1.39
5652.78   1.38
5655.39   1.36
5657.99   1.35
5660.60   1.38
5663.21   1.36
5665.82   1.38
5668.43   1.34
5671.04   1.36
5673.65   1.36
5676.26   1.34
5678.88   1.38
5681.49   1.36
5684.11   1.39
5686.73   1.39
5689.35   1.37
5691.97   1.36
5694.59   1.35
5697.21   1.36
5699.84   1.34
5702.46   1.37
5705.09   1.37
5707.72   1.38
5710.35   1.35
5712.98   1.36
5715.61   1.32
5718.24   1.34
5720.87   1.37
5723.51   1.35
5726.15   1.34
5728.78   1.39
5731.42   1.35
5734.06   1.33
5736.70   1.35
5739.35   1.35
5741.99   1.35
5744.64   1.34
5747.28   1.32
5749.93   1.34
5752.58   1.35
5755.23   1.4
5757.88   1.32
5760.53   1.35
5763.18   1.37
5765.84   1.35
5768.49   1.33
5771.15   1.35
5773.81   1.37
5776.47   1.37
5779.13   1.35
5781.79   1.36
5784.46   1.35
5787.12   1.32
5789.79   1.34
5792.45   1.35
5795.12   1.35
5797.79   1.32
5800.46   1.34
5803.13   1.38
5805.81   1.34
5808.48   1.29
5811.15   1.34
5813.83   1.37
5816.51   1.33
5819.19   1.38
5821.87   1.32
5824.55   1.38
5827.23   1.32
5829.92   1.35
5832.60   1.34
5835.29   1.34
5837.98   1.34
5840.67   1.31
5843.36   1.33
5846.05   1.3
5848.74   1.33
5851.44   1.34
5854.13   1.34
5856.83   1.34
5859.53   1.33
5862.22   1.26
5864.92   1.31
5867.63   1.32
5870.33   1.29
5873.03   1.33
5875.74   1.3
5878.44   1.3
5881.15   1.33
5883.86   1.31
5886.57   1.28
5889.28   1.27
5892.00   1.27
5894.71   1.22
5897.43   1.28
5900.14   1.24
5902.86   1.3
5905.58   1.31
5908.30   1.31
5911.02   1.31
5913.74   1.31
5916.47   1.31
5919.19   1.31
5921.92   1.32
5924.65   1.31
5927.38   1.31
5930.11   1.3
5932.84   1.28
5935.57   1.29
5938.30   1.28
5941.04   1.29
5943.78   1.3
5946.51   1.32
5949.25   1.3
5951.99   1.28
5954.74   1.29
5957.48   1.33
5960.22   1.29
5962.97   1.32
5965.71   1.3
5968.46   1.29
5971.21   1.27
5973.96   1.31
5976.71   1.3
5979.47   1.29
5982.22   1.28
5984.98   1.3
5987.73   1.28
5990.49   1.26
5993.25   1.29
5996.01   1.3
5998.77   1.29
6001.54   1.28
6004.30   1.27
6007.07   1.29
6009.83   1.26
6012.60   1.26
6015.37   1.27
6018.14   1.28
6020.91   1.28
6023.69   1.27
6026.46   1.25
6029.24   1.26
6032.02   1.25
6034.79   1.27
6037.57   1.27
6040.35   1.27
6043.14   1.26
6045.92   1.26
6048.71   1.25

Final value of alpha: 1.36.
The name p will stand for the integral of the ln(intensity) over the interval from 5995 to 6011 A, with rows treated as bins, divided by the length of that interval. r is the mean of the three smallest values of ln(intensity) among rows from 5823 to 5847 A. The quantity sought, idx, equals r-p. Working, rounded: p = 0.25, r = 0.27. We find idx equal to 0.022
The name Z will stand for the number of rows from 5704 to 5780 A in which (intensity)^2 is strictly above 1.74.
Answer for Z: 29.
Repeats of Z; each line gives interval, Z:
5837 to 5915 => 10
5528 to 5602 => 29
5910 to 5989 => 4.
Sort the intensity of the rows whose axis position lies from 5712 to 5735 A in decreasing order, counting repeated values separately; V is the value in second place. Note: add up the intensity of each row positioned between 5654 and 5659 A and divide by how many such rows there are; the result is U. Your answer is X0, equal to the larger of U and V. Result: 1.37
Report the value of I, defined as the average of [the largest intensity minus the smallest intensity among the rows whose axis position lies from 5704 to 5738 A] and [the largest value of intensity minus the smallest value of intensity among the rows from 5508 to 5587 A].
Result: 0.075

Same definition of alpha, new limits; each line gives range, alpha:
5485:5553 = 1.41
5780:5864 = 1.34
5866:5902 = 1.29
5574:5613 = 1.39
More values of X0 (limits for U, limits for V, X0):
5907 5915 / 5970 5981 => 1.31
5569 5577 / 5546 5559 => 1.43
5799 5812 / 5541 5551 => 1.41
